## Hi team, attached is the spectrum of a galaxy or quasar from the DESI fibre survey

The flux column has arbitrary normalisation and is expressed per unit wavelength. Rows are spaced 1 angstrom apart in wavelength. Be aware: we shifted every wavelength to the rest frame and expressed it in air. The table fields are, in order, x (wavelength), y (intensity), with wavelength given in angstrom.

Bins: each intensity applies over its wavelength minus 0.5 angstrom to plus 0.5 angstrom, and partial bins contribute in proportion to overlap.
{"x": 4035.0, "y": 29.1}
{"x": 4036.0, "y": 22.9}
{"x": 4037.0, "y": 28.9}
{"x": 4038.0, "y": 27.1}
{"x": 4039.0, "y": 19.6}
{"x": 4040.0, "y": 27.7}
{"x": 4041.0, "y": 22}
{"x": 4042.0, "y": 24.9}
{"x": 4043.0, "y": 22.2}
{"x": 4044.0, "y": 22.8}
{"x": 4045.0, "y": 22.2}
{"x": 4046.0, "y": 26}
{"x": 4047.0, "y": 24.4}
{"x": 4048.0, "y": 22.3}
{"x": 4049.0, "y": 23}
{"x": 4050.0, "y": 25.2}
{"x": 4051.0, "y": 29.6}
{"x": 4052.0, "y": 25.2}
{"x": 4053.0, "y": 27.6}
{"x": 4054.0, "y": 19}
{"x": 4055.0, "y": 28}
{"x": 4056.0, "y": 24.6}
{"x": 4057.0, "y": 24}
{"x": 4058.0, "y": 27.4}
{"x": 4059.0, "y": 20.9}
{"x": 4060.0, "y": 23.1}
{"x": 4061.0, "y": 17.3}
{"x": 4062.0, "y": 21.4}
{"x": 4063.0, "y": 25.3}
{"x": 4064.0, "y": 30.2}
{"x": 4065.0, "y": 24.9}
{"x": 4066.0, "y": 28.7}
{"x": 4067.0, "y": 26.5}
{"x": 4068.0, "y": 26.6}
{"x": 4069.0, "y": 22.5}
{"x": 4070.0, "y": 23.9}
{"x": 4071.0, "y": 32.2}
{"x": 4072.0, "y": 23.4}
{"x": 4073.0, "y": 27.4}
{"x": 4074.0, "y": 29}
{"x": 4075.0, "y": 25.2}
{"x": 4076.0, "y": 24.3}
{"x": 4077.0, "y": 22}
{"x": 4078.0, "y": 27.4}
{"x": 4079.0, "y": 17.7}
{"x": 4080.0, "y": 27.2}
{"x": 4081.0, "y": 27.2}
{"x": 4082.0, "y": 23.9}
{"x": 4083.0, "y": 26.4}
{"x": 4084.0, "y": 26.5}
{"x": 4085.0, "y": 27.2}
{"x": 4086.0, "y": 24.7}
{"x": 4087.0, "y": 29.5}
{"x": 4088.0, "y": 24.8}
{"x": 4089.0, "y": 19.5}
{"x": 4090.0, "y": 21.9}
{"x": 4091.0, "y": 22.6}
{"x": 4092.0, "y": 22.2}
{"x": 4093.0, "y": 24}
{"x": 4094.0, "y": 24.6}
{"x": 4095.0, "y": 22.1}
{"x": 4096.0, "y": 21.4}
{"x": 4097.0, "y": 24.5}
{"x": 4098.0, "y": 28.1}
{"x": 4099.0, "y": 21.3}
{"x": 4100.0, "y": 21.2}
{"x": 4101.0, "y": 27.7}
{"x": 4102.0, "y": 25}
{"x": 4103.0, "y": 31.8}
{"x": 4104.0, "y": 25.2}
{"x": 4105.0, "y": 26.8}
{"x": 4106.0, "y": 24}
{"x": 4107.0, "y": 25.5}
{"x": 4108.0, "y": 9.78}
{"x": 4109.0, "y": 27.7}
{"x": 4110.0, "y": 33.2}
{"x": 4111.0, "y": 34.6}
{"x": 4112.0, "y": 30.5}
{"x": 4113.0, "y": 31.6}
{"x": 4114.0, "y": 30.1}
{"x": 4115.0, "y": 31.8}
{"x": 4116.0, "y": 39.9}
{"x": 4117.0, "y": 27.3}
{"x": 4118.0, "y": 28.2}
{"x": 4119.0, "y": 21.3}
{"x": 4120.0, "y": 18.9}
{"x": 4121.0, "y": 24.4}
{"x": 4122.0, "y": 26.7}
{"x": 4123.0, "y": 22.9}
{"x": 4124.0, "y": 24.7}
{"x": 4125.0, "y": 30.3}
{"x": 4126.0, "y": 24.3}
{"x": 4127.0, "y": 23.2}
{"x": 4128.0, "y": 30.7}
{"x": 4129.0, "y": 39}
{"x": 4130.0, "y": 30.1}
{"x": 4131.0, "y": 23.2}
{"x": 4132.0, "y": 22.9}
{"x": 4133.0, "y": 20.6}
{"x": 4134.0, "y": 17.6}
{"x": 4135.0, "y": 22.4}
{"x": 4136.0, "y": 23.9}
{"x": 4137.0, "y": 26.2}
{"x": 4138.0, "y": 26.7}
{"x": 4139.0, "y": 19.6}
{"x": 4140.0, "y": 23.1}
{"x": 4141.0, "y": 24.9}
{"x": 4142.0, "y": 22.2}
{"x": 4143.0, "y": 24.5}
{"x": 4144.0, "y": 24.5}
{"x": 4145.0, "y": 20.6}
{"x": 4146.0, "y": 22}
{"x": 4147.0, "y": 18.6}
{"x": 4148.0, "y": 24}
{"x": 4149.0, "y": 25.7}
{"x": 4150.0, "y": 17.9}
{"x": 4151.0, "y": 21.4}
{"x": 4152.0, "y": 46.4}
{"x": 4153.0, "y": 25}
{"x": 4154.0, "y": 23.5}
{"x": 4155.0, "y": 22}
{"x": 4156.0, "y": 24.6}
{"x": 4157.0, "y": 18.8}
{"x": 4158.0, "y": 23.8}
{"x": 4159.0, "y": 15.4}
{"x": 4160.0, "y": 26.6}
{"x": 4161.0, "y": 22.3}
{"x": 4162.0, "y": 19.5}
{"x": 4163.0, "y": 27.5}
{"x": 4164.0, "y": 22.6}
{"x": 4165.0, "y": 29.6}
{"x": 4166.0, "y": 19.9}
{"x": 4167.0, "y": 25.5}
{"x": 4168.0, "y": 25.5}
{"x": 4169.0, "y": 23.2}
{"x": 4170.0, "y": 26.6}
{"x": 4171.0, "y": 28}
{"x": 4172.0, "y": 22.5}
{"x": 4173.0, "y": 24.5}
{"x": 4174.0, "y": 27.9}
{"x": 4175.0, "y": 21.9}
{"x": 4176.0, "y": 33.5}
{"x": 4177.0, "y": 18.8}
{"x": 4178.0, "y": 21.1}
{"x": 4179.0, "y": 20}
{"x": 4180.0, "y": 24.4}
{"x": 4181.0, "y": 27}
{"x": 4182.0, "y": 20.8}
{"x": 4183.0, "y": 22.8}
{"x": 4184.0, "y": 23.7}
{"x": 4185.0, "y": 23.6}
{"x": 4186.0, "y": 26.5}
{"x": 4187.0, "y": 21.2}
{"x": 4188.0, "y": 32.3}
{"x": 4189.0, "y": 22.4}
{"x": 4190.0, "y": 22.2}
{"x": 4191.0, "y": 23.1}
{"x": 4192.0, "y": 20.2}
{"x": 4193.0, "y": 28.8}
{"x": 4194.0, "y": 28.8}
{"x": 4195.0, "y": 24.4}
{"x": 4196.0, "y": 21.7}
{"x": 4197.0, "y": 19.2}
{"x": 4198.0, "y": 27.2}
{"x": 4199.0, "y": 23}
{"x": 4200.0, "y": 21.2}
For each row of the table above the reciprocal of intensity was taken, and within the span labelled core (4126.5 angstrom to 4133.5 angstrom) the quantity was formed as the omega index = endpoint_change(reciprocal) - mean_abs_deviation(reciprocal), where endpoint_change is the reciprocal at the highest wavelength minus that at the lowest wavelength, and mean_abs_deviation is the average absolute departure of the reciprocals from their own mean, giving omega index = -0.0015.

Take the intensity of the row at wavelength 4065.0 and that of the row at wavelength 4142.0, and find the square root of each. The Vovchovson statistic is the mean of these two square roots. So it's 4.85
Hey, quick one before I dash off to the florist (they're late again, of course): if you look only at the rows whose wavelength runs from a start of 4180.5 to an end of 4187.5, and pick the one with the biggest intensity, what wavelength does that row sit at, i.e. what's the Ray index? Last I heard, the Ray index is 4181.0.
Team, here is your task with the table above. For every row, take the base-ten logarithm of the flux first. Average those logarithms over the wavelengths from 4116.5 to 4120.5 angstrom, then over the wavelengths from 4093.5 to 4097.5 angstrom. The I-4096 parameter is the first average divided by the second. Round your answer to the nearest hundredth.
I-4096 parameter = 1.01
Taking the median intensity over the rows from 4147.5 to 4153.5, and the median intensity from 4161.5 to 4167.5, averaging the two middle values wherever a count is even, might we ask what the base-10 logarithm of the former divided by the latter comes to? 0.01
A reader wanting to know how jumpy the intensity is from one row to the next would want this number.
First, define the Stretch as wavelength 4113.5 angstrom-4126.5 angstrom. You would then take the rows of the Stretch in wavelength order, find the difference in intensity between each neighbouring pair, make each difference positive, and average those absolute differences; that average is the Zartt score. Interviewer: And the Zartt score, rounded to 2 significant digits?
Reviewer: 4.8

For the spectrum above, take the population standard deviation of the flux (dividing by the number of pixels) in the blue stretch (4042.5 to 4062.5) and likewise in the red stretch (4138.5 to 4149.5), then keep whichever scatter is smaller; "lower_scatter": 2.2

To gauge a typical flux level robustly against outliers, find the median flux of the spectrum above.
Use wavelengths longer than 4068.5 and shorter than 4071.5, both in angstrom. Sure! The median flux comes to 24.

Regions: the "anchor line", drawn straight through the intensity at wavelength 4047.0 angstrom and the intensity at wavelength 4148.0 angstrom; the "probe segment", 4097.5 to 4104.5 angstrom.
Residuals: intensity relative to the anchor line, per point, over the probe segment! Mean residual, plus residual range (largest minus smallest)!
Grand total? 12.2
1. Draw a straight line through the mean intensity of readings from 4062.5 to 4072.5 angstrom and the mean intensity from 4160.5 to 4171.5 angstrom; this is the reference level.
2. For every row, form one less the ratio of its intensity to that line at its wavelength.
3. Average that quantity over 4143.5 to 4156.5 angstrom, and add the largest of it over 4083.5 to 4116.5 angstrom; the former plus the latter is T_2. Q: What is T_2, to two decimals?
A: 0.64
